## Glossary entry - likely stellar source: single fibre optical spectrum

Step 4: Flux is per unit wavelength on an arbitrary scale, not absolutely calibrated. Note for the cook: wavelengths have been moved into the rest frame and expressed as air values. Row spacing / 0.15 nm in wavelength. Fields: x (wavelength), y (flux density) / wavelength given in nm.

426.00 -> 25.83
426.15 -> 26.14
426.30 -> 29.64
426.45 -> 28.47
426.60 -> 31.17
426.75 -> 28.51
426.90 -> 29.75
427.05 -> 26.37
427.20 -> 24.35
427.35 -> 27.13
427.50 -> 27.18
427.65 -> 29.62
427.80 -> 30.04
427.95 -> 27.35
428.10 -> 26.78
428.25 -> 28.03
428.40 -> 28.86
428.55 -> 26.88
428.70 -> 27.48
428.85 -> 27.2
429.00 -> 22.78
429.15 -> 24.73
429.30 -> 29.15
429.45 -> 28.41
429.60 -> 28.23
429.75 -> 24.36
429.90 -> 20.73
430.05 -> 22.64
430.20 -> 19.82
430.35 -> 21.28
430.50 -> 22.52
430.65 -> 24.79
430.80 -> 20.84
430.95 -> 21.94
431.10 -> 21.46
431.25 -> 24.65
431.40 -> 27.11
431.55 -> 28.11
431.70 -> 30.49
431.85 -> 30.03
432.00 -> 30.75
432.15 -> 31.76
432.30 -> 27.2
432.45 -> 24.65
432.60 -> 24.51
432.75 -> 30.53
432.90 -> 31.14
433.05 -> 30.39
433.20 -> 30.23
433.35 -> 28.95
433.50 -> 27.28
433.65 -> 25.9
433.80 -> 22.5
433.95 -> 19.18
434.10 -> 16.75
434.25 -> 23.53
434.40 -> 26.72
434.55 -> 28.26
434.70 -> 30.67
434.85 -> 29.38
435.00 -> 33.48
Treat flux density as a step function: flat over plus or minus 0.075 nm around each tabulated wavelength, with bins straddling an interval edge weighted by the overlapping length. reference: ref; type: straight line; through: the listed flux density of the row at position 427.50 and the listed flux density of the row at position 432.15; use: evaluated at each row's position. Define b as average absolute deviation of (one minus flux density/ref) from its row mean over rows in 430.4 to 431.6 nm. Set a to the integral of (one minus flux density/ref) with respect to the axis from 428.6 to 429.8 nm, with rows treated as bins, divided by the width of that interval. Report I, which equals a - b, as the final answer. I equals 0.01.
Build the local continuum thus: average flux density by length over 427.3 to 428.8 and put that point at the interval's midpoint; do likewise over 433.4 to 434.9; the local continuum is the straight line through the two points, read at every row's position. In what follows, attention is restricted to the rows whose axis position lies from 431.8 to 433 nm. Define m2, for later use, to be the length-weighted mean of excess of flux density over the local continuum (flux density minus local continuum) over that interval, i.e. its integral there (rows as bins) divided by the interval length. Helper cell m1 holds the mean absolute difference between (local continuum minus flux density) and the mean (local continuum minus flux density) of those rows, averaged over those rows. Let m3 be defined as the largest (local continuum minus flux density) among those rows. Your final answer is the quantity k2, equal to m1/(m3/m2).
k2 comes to 6.0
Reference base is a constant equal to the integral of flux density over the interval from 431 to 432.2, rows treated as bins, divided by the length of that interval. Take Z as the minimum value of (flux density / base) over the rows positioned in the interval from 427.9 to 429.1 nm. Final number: 0.82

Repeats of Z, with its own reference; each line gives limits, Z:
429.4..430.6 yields 0.71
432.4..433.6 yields 0.88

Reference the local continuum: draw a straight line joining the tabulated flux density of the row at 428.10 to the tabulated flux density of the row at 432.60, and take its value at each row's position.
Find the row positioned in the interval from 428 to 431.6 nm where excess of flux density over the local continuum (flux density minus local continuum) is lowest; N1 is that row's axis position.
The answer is 430.20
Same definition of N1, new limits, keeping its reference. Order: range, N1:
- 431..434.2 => 434.10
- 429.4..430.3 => 430.20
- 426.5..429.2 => 429.00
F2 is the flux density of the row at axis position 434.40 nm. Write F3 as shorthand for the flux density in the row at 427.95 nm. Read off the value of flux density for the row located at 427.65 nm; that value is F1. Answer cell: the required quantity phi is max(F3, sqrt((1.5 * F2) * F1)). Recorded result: 34.5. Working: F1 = 29.62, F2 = 26.72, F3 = 27.35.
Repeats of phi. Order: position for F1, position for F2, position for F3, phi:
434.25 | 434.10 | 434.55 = 28.3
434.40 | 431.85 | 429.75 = 34.7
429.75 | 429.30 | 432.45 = 32.6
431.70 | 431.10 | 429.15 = 31.3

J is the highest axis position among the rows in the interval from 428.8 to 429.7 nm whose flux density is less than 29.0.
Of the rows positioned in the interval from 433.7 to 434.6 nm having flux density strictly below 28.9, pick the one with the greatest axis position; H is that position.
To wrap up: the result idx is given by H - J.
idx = 4.95 nm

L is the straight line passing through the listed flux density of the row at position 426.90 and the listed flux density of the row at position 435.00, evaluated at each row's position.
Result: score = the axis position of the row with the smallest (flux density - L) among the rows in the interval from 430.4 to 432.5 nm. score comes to 430.80 nm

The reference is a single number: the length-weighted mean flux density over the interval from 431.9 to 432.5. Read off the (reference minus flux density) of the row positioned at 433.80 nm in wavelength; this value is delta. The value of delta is 6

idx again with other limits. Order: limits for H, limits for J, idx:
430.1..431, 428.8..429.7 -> 1.35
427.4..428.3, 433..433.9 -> -5.55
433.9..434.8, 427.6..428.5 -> 6.15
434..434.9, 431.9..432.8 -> 1.95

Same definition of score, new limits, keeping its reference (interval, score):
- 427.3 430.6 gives 430.20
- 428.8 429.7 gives 429.00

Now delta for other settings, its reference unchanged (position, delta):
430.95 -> 7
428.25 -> 1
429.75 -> 4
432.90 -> -2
